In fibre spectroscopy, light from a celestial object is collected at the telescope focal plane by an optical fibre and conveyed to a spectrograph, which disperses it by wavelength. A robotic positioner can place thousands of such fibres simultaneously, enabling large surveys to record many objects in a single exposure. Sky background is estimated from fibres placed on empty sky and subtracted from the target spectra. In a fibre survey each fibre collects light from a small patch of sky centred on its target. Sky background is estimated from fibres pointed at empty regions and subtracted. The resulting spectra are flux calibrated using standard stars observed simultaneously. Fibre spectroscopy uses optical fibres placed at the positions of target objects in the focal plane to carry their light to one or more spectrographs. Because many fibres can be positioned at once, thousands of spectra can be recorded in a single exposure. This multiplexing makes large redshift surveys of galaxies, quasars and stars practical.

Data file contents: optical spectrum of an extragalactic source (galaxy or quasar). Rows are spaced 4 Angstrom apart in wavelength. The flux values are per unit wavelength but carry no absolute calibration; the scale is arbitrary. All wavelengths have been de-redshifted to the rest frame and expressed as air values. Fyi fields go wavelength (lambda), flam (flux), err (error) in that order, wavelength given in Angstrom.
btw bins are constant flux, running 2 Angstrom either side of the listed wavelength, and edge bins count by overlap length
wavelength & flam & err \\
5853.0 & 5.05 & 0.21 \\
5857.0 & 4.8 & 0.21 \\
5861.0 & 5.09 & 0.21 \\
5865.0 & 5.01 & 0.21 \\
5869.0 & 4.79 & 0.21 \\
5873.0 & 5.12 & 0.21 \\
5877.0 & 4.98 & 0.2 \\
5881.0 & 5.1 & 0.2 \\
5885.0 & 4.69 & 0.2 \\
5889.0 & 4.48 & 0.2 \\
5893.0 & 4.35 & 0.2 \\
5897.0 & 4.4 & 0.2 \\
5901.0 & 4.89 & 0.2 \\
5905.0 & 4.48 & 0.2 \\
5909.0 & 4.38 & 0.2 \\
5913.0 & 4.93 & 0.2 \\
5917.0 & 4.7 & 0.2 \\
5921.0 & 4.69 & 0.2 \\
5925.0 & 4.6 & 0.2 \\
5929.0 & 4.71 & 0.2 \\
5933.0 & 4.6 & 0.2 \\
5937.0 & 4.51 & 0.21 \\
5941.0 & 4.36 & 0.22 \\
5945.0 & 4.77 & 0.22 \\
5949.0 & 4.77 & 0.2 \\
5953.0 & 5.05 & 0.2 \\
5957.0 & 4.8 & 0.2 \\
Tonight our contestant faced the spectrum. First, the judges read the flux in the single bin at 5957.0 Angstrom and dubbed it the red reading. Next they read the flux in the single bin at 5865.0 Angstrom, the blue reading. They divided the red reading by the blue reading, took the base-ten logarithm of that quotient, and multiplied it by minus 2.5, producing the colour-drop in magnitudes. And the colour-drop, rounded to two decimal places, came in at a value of 0.05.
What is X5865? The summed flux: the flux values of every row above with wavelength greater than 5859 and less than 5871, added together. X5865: 14.9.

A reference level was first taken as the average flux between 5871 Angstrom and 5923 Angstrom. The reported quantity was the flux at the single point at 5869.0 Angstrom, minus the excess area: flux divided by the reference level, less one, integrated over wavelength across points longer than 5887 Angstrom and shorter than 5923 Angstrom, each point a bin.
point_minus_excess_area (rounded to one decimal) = 5.7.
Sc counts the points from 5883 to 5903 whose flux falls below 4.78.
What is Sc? 4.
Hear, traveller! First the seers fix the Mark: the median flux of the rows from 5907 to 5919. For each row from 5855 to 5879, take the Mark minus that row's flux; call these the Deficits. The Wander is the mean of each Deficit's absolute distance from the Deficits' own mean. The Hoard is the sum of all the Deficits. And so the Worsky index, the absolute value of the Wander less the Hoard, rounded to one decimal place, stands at 1.7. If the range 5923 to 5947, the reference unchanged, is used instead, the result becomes 0.5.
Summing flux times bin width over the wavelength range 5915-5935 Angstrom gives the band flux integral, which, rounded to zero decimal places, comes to 93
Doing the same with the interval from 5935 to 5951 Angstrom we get 74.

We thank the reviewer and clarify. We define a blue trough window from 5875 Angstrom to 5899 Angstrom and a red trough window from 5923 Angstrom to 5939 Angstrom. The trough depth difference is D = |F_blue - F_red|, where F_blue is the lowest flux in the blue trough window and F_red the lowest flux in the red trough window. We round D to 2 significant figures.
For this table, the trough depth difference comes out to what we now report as 0.16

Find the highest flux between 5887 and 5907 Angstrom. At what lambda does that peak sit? 5901.0 Angstrom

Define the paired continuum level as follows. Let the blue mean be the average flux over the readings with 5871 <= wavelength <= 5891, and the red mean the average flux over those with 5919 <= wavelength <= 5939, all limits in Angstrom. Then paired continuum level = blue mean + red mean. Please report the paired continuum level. 9.50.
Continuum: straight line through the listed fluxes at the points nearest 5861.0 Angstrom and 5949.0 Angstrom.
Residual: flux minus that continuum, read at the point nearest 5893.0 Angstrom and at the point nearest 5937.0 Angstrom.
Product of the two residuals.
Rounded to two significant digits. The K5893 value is 0.19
